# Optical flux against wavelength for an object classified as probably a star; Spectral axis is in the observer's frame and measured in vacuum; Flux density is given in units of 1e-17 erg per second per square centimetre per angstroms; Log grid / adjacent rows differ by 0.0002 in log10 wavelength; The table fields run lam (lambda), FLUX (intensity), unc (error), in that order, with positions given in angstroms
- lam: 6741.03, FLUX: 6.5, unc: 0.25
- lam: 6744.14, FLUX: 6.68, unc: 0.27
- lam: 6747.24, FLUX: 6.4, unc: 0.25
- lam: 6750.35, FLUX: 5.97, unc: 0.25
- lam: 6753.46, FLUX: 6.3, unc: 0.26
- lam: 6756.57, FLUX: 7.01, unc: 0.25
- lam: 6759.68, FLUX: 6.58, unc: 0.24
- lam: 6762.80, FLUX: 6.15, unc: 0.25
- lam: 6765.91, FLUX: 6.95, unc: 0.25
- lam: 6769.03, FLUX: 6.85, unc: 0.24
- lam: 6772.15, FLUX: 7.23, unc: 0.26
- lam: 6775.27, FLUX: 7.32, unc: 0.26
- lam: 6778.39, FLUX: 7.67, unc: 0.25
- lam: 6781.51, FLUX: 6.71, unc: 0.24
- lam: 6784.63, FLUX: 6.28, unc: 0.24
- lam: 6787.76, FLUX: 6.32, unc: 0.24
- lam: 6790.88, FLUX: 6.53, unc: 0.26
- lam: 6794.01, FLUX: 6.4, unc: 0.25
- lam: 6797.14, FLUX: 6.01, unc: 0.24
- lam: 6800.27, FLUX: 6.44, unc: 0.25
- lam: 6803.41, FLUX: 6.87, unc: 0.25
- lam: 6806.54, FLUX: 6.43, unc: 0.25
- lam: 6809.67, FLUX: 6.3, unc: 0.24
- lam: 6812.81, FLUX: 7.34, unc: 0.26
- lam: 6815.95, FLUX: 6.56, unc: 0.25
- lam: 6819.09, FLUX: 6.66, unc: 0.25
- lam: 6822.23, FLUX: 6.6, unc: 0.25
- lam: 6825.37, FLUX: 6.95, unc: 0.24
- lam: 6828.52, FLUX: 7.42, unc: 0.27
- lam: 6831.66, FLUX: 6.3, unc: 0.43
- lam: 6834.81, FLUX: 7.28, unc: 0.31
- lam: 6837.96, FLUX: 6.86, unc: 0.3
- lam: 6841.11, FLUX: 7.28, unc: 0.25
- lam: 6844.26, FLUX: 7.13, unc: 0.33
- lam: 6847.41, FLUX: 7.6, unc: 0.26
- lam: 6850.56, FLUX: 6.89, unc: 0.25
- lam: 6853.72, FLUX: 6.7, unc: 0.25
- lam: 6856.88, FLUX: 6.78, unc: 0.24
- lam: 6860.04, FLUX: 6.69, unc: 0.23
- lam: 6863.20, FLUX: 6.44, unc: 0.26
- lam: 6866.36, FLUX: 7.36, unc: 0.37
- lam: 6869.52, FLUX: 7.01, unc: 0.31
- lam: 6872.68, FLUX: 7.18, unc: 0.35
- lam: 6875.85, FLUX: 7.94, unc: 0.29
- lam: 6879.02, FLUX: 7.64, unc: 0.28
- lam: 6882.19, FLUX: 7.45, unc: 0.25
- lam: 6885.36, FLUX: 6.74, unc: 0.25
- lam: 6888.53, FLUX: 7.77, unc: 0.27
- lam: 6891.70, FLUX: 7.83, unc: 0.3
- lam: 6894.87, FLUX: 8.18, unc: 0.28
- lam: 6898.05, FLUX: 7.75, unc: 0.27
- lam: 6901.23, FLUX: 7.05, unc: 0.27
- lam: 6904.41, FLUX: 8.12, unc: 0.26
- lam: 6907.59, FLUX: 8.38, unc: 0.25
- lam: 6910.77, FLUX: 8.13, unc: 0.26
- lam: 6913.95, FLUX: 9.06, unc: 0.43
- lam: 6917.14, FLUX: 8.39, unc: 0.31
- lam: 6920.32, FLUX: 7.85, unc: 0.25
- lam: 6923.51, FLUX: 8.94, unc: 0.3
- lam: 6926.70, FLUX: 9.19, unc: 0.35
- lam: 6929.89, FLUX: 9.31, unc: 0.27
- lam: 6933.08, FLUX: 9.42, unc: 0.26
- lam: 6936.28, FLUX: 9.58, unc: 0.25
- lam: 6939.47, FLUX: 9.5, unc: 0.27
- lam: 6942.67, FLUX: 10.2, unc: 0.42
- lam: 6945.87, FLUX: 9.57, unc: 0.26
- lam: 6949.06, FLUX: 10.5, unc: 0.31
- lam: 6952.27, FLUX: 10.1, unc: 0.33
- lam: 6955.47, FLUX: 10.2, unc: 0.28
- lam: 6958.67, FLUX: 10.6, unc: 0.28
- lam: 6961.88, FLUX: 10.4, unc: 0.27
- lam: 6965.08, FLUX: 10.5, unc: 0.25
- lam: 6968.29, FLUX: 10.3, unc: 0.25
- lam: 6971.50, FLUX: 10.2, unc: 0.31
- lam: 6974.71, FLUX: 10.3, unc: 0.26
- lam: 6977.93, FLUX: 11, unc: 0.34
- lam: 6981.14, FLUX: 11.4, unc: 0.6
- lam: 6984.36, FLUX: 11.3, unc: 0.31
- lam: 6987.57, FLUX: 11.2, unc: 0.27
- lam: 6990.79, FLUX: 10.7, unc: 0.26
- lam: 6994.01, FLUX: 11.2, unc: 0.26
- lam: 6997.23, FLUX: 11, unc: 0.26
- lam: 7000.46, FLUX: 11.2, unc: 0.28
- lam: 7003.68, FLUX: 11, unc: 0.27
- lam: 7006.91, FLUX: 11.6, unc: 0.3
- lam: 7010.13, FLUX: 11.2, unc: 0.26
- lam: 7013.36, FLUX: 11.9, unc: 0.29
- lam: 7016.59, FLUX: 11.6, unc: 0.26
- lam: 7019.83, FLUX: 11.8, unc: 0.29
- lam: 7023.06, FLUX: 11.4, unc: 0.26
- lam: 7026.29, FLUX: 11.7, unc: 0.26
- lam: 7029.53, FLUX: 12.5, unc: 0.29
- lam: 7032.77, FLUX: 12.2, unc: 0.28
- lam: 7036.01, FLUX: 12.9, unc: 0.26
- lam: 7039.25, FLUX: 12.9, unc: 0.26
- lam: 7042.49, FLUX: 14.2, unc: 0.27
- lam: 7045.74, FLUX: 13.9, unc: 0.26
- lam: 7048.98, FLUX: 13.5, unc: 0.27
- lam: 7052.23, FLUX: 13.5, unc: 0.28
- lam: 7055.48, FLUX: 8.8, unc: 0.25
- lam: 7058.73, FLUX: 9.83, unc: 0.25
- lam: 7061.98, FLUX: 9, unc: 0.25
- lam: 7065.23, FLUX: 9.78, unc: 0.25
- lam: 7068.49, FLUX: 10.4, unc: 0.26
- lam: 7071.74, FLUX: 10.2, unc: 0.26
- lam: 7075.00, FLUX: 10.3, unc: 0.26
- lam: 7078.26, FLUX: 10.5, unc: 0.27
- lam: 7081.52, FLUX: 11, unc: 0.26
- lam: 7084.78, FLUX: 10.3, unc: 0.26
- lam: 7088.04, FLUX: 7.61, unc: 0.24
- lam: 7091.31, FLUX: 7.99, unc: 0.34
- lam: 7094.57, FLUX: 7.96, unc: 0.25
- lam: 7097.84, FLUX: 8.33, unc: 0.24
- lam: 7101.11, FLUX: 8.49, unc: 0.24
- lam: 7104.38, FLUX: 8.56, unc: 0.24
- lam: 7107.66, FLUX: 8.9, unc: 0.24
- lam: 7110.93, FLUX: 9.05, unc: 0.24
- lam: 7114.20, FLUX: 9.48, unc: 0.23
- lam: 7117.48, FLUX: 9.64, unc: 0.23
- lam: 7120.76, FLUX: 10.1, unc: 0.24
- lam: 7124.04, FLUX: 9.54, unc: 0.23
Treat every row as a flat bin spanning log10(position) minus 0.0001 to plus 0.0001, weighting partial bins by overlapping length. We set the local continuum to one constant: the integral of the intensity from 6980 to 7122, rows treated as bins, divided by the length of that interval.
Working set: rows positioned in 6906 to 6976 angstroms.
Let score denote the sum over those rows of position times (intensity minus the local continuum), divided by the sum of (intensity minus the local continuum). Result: 6928.2 angstroms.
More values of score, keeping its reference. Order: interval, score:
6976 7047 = 7026.2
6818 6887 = 6851.4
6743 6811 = 6777.0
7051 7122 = 7095.5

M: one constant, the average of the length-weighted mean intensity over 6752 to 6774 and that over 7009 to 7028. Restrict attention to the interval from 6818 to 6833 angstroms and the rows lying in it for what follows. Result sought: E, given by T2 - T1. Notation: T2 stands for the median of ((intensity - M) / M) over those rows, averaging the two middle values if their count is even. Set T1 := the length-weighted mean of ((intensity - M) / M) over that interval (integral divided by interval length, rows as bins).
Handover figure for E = -0.015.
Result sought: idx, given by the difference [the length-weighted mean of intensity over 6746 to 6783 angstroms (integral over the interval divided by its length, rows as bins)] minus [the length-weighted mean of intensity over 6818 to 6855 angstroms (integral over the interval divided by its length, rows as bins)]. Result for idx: 0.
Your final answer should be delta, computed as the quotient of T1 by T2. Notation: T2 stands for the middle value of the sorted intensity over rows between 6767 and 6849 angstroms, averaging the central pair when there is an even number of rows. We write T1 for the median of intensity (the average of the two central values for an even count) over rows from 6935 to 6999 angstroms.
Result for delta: 1.5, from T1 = 10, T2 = 6.8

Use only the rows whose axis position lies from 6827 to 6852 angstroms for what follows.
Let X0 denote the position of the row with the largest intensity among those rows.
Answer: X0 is 6847.41 angstroms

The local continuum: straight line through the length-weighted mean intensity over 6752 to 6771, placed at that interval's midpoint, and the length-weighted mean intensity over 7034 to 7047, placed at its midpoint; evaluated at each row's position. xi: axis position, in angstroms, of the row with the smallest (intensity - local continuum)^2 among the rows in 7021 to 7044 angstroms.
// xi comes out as 7036.01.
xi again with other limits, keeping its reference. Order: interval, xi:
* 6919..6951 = 6949.06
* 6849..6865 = 6850.56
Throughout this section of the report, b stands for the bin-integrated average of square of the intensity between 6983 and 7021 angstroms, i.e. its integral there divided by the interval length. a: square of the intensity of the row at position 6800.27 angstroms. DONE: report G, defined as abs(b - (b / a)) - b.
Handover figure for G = -3.1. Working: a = 41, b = 128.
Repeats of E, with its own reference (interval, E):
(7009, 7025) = 0.001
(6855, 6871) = -0.008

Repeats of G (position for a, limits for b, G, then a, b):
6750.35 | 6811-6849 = -1.4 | 36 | 49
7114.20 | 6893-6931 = -0.8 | 90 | 70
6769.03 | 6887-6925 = -1.4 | 47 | 66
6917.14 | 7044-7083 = -1.7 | 70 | 122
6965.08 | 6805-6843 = -0.4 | 110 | 47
